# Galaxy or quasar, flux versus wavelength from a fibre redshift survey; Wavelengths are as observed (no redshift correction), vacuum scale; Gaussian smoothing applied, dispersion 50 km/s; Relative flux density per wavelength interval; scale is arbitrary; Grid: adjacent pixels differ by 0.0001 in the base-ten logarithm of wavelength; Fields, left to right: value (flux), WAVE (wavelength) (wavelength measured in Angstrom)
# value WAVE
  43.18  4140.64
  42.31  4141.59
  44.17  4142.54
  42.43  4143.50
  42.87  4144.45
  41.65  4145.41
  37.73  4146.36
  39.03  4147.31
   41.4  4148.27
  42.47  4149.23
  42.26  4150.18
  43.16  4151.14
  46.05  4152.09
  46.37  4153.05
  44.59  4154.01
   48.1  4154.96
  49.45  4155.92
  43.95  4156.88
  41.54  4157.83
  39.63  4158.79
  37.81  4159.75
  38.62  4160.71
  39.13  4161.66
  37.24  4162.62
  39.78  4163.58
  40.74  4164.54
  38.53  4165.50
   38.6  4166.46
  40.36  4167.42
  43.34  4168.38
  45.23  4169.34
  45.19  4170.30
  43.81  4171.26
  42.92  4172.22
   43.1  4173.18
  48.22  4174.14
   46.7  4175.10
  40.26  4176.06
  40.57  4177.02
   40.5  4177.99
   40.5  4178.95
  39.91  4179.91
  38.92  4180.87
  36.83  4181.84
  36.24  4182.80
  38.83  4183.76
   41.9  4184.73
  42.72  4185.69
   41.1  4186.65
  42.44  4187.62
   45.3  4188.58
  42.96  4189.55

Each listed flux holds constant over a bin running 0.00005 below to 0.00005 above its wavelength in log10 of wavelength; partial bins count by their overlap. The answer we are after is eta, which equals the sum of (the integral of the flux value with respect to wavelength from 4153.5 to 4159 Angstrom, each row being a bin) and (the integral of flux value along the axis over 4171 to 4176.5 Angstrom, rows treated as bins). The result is 490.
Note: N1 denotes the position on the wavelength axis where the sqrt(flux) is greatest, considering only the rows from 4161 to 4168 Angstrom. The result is 4164.54 Angstrom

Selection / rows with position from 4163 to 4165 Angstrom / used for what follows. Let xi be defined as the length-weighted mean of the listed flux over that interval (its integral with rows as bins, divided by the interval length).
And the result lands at 40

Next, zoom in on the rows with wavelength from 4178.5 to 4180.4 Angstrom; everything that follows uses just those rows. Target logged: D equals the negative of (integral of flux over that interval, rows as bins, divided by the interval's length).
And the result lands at -40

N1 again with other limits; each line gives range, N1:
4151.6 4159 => 4155.92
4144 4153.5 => 4153.05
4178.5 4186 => 4185.69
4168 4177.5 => 4174.14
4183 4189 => 4188.58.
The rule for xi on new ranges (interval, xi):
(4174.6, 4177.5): 43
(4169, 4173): 44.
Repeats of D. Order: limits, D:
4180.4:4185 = -38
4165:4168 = -39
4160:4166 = -39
